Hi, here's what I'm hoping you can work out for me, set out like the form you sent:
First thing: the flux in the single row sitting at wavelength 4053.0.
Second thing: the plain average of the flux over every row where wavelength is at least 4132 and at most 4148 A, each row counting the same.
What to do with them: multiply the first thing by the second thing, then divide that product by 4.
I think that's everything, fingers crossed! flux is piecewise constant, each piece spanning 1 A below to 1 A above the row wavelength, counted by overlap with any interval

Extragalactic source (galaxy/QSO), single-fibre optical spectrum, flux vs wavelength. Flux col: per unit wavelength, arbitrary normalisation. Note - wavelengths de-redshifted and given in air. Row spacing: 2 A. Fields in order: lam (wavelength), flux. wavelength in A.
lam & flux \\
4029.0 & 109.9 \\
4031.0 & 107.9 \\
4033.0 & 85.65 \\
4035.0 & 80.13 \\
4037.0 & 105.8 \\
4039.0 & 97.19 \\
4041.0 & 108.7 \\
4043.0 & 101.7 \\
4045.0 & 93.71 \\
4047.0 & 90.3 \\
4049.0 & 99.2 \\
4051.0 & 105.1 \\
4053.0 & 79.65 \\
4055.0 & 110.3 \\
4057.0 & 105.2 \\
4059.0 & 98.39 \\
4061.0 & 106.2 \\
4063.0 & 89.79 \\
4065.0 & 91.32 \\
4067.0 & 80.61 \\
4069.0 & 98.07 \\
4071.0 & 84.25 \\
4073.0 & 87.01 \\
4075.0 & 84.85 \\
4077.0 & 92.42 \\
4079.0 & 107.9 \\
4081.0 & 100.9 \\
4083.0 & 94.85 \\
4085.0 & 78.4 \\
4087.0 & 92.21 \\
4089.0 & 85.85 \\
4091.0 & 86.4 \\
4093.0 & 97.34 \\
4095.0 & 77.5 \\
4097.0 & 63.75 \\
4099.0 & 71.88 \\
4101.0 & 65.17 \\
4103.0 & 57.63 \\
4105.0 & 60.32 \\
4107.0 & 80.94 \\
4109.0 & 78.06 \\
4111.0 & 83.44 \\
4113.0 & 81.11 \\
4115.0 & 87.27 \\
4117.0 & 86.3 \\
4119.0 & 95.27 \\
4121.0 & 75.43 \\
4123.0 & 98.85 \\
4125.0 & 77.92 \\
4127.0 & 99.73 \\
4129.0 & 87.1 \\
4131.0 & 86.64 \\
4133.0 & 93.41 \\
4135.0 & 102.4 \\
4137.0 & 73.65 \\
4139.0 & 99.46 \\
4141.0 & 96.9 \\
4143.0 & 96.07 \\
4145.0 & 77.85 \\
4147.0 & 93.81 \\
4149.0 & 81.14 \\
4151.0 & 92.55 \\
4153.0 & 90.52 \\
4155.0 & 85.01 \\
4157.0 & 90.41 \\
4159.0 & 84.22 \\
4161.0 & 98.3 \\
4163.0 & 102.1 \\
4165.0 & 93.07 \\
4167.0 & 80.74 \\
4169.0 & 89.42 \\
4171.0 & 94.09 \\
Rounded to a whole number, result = 1826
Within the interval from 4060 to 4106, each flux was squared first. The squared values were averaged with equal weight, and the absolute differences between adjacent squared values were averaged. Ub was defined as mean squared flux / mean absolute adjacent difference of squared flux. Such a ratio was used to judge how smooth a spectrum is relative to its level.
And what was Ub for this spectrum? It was 4.5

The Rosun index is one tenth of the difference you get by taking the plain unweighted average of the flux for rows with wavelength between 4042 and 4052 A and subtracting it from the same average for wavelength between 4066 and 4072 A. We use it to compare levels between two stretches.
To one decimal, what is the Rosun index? -1.0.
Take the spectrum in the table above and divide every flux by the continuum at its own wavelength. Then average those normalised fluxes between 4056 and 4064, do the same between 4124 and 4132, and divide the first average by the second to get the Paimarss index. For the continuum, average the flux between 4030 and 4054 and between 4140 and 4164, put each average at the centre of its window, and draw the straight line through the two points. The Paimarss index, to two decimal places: 1.10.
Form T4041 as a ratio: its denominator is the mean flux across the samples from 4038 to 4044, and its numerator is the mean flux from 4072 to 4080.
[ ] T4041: 0.91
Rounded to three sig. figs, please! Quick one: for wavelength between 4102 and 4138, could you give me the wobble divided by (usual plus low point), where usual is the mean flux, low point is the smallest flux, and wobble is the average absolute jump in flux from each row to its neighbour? 0.0806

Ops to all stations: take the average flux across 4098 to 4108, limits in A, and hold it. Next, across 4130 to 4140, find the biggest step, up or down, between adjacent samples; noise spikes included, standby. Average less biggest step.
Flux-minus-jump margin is 38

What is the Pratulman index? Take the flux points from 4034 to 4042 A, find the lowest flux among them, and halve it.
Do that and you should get 40.1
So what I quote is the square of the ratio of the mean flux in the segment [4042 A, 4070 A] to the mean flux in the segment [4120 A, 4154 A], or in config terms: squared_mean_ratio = 1.16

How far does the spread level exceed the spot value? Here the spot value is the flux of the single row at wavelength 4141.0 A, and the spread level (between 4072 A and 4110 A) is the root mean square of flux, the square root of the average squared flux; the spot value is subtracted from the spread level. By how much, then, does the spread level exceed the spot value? -13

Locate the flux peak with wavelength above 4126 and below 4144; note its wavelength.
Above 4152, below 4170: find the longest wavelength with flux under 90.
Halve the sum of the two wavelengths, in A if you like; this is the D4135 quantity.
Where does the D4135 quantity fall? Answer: 4152 A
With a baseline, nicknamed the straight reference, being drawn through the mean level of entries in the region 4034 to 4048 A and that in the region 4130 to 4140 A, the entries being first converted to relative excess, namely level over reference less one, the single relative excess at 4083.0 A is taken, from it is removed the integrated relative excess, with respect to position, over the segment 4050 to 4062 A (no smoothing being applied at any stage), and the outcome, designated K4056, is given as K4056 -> -0.6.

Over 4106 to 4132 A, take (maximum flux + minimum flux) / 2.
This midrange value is 88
